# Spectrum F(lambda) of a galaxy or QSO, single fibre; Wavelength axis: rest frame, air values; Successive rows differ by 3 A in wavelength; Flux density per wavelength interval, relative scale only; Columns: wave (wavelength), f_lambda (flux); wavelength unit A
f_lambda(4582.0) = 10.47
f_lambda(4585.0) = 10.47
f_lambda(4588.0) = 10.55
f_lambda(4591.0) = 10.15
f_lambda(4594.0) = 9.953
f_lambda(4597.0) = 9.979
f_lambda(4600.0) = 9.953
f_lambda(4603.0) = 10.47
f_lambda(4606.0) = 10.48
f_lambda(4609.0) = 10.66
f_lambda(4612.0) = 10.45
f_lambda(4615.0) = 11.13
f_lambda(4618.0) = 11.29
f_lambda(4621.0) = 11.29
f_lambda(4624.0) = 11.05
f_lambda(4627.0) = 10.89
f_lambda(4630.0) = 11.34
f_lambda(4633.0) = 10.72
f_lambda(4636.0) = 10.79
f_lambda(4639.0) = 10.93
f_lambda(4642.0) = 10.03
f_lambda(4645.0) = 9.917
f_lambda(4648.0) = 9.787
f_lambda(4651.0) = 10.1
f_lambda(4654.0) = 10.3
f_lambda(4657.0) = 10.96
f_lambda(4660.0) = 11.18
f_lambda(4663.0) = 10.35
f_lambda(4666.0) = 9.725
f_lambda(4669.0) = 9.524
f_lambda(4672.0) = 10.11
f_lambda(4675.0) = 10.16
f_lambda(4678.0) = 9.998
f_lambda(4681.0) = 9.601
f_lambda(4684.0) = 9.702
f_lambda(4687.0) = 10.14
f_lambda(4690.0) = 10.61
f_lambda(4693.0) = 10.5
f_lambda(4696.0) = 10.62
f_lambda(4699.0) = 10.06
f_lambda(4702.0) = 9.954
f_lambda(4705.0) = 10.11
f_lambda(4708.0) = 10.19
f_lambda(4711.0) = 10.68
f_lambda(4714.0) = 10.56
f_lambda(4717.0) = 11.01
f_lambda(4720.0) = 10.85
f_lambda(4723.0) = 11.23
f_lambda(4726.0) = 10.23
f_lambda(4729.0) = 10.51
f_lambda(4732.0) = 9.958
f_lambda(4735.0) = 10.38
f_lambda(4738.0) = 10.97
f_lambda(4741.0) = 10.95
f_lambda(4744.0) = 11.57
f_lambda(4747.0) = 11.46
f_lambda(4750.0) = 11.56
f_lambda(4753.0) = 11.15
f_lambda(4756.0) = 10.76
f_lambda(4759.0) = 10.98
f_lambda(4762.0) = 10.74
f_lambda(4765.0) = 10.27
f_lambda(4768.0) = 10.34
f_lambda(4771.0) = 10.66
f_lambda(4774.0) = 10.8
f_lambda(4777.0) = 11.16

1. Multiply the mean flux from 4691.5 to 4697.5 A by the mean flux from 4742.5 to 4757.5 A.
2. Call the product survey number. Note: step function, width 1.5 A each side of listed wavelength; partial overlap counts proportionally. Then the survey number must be 119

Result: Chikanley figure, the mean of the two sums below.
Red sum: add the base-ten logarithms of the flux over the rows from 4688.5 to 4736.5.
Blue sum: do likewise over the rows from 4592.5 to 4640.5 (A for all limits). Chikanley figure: 16.4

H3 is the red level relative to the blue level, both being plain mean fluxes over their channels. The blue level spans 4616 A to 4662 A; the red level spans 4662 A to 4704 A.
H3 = 0.94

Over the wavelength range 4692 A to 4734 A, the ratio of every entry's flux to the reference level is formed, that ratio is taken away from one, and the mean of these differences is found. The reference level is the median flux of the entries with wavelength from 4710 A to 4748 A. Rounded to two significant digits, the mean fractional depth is 0.036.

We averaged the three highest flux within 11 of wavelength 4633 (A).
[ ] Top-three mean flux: 11.1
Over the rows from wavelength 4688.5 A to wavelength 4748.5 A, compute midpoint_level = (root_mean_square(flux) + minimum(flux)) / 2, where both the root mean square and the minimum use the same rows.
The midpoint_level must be 10.3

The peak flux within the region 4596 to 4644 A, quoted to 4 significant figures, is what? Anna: 11.34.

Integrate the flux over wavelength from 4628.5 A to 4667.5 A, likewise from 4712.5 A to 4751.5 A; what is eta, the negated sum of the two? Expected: -832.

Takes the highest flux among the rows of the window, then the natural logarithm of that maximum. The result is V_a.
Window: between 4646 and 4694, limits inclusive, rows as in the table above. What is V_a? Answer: 2.41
